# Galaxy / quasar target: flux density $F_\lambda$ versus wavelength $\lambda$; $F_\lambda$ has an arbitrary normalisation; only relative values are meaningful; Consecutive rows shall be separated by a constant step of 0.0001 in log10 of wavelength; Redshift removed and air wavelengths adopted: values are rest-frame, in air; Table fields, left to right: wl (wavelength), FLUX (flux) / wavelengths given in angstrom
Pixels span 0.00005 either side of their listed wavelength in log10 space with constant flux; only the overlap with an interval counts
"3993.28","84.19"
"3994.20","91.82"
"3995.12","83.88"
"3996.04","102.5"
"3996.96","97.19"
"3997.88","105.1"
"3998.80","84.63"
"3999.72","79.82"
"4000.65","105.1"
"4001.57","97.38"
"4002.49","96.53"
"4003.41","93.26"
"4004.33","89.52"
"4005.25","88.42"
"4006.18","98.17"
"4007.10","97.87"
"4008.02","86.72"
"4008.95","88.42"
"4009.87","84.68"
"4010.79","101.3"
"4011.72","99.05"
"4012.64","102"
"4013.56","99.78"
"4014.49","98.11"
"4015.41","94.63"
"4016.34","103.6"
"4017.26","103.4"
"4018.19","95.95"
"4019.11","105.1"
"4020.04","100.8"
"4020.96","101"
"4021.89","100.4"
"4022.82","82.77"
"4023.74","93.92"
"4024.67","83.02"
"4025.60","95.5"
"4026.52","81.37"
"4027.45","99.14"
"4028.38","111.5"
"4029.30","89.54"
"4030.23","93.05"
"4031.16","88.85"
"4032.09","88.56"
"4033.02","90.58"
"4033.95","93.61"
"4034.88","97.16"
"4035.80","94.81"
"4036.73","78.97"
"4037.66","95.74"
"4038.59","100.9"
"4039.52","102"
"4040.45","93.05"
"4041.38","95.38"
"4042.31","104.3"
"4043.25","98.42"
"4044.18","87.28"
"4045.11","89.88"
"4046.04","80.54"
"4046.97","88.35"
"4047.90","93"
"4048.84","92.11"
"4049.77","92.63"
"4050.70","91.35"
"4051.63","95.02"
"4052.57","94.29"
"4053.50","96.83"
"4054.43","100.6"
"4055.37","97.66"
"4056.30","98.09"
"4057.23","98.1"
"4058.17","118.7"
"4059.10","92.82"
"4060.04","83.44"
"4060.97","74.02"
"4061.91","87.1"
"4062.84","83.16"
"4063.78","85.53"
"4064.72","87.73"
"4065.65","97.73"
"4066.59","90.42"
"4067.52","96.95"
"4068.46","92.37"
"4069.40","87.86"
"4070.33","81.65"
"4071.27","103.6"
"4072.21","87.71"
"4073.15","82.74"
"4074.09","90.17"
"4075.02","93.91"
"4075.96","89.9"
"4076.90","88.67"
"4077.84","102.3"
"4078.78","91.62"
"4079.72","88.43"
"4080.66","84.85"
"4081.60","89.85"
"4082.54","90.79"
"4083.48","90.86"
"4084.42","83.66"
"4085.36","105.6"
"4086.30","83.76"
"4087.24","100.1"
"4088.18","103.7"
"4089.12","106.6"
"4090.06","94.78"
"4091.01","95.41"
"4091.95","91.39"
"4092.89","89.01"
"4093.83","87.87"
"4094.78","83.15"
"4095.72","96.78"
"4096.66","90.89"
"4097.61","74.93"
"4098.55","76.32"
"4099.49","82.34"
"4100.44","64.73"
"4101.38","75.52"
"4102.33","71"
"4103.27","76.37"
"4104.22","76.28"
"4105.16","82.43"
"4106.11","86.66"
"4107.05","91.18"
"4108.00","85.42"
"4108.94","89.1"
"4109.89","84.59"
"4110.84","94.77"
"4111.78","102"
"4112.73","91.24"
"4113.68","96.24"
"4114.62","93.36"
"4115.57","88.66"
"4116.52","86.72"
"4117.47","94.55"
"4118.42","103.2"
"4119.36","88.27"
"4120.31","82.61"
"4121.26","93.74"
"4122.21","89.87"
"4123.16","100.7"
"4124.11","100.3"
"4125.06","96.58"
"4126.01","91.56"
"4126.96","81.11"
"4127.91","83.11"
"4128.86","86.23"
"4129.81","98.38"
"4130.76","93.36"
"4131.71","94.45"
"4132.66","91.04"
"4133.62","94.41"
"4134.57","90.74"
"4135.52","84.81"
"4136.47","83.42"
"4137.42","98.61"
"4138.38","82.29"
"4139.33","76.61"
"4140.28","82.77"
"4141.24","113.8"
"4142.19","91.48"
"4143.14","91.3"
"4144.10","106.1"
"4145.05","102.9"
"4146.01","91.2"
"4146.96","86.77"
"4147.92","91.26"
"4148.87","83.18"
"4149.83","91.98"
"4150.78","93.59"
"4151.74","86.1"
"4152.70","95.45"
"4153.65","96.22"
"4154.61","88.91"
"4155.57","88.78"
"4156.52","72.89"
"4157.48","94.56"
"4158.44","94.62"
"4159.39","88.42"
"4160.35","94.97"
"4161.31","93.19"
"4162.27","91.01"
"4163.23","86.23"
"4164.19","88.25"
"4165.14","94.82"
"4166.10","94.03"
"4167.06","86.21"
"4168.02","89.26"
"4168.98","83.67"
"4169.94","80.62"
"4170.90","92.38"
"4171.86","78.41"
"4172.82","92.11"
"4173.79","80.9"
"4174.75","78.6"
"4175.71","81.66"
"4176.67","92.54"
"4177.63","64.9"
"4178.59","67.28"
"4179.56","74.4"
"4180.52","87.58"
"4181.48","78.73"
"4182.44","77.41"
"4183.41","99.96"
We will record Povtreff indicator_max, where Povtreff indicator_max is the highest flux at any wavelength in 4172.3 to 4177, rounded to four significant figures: 92.54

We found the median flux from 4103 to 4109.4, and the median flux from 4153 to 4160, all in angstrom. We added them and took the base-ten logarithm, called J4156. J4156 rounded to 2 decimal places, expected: 2.24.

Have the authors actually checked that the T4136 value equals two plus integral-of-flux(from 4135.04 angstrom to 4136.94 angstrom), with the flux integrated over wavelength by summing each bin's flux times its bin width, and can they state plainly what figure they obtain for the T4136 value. 162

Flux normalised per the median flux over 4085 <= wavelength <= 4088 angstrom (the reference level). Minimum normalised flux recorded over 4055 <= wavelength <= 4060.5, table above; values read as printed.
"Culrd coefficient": 0.83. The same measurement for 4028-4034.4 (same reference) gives 0.88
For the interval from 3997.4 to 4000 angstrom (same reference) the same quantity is 0.80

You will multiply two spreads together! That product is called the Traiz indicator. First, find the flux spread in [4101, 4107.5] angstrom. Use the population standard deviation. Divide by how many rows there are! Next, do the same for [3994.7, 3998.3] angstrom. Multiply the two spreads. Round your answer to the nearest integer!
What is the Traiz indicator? 54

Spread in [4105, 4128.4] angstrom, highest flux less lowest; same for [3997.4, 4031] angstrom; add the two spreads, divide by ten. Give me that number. 5.38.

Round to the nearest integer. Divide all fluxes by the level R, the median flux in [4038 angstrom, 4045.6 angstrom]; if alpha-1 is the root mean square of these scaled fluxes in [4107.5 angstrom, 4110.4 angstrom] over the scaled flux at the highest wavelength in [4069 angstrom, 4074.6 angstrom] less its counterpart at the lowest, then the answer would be 37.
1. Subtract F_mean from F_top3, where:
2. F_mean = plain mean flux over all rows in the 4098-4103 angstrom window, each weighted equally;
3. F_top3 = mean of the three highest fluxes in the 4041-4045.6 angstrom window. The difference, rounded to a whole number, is 25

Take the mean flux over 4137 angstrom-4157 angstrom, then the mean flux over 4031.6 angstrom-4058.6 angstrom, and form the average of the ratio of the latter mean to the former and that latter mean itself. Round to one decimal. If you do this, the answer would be 47.9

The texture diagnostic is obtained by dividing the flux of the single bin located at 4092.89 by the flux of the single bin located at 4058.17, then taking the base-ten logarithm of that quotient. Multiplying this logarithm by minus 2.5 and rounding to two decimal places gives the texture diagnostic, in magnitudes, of 0.31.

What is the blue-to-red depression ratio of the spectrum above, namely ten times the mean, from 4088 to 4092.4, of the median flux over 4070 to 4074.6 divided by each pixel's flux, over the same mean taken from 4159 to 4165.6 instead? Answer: 9.3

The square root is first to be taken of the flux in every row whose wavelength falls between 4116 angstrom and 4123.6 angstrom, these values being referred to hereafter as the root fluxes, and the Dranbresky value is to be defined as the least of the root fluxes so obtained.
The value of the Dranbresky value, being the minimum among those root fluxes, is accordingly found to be 9.1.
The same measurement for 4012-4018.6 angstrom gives 9.7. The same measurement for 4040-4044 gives 9.6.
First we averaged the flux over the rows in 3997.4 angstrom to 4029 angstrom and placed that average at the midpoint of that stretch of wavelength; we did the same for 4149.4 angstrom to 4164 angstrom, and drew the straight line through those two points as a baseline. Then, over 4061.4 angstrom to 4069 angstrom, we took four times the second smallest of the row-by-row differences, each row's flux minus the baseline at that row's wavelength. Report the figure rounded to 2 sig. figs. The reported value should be -33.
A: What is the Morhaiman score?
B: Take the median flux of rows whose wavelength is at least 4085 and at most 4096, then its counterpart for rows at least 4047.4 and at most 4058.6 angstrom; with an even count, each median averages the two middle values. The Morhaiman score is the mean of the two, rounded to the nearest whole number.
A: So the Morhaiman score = 96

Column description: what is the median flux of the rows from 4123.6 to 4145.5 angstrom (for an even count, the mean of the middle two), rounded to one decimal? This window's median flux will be 91.5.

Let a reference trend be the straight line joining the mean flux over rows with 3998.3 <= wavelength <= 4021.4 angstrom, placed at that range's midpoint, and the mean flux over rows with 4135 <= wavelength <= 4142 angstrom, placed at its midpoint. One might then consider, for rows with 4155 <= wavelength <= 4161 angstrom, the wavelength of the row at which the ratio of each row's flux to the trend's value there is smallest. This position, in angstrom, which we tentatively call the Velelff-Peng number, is 4156.52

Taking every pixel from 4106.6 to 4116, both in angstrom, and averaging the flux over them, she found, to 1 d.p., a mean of 91.7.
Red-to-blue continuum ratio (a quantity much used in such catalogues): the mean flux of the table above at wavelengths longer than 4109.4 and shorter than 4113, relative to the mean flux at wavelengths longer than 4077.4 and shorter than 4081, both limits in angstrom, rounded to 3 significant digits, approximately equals 1.01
